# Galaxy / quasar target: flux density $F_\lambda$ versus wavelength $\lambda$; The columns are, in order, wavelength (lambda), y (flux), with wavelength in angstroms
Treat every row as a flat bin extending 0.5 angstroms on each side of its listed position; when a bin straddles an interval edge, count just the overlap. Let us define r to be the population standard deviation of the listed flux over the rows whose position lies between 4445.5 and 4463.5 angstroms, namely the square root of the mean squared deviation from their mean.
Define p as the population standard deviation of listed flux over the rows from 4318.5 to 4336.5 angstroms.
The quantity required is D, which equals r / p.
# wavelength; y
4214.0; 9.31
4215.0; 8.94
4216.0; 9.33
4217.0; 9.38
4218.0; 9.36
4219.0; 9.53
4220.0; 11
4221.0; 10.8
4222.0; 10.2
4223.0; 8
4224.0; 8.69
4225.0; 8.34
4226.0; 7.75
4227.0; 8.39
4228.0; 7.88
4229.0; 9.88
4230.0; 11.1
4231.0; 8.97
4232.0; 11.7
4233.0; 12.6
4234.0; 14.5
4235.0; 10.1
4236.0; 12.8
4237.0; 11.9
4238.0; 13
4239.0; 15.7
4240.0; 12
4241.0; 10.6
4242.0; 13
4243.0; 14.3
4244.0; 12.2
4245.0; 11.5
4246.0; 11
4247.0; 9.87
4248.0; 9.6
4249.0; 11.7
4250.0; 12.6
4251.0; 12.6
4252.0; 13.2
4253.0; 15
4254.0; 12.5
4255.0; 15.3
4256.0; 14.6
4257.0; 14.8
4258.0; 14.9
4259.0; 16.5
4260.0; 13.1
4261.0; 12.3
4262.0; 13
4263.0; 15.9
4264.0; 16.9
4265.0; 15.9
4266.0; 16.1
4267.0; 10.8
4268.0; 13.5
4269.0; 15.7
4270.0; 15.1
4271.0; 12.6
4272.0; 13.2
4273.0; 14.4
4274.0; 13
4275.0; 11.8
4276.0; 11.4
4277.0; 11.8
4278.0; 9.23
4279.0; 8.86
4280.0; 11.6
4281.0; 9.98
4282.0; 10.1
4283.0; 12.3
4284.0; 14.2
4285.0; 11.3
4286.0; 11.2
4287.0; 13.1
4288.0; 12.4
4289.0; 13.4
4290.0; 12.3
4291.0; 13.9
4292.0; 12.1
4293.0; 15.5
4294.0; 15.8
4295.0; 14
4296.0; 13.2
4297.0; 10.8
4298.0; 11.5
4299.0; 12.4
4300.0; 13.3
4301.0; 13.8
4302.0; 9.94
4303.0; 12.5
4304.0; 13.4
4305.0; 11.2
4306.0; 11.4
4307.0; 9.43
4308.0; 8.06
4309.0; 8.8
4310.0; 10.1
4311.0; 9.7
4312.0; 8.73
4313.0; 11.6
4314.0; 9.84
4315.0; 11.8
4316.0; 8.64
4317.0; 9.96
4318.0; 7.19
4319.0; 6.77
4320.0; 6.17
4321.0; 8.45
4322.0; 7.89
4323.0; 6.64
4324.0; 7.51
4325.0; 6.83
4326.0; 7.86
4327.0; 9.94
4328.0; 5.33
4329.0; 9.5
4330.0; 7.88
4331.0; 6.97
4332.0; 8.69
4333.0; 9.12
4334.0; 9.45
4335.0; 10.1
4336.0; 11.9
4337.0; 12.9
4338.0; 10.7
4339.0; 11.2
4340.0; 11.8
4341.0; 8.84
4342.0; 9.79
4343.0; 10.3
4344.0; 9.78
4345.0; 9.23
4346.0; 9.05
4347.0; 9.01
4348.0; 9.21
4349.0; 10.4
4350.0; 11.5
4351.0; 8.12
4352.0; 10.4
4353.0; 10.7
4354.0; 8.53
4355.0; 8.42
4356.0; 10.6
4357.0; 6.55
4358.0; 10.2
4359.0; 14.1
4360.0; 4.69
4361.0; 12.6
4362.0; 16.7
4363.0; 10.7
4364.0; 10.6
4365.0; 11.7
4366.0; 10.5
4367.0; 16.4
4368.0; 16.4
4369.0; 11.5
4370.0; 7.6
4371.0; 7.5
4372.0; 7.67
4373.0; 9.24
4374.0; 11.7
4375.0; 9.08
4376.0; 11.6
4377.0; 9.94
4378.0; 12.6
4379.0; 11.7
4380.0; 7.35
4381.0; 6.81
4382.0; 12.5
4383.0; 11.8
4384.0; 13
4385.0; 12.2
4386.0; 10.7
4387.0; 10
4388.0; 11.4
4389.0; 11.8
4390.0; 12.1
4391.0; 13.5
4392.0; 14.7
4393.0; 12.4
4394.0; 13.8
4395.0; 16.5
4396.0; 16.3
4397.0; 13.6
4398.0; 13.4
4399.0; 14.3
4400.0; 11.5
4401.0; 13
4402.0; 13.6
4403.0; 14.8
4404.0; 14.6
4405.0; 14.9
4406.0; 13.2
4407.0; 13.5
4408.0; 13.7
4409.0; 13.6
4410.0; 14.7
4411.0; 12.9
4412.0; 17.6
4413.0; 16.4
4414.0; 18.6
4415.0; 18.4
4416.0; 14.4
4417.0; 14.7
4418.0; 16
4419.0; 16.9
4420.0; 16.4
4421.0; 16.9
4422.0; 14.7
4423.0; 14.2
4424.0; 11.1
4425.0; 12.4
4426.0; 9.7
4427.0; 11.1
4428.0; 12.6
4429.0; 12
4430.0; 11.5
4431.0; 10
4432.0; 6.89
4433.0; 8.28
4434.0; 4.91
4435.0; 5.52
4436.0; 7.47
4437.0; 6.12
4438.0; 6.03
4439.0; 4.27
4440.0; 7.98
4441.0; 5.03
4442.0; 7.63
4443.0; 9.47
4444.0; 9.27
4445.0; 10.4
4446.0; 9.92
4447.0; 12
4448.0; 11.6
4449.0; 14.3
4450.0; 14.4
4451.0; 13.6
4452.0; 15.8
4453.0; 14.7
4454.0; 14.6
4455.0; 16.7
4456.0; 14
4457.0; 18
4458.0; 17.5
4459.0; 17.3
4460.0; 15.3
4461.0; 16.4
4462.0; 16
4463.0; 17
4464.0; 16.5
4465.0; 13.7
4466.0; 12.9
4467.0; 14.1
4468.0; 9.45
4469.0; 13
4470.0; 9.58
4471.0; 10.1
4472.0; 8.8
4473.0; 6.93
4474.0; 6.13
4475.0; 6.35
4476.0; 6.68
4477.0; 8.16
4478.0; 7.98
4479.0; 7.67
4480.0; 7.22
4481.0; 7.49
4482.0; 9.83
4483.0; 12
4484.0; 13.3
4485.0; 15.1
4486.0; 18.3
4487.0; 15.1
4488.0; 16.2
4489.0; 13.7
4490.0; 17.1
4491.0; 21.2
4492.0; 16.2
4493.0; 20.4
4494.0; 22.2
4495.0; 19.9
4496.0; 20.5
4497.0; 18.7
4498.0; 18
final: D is 1.3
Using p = 1.6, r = 2.1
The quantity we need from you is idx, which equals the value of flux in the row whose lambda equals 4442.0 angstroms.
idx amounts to 7.63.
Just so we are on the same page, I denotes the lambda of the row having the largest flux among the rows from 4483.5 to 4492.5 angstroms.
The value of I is 4491.0 angstroms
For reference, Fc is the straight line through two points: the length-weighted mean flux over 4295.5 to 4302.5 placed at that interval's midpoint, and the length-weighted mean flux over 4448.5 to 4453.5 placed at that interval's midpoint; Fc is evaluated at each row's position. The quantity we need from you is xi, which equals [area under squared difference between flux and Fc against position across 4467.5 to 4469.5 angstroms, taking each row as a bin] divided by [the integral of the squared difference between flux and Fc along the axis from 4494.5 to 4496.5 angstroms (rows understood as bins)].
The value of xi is 0.7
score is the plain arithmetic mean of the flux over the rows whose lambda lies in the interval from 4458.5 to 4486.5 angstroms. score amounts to 11.5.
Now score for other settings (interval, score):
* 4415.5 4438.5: 11.3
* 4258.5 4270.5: 14.6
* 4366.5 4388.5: 10.8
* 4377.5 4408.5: 12.8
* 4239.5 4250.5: 11.7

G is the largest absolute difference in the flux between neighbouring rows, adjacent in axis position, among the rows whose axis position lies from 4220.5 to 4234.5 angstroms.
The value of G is 2.7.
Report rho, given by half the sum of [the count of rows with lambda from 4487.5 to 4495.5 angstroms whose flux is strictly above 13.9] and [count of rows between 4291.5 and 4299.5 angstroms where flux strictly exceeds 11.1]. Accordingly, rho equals 7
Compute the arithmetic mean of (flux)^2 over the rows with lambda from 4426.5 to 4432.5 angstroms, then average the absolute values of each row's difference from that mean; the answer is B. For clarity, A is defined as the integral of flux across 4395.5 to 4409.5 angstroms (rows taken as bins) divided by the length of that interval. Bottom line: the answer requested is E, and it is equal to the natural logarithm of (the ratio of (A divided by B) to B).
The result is -4.1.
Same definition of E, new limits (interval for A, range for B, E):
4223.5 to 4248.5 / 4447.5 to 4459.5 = -5.3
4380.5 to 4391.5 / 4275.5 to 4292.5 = -4.2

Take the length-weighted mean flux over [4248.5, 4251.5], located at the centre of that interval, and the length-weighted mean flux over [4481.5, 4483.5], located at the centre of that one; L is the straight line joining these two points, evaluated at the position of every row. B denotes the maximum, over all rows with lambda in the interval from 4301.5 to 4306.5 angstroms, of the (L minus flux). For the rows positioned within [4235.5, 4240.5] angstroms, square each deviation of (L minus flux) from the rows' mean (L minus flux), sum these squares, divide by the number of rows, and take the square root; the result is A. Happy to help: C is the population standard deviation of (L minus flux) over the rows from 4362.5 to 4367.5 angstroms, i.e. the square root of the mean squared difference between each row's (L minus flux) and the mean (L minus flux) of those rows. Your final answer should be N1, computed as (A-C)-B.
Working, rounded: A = 1.4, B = 2.1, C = 2.26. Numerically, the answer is -2.9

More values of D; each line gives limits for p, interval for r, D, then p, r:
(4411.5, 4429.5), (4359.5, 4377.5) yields 1.2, 2.6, 3.1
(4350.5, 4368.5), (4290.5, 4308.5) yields 0.6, 3.2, 2.0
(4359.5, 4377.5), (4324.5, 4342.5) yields 0.6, 3.1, 1.9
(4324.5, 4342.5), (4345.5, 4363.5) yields 1.4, 1.9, 2.6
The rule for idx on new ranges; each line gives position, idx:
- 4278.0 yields 9.23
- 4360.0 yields 4.69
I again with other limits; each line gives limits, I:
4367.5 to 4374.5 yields 4368.0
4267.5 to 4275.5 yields 4269.0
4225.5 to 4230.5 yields 4230.0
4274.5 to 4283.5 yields 4283.0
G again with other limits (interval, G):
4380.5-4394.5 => 5.7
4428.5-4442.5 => 3.7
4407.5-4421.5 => 4.7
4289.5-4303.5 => 3.9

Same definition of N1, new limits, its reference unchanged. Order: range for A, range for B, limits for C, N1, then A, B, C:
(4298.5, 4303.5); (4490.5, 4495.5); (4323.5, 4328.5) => 5.2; 1.3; -5.3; 1.50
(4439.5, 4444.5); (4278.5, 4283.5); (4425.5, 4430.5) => -2.7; 1.6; 3.3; 0.98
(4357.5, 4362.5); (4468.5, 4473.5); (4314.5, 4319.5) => -1.8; 4.1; 4.0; 1.84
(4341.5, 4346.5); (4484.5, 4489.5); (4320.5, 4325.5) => 2.6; 0.4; -2.8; 0.66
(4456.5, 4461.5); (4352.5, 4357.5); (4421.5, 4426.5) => -6.0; 0.9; 5.1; 1.86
